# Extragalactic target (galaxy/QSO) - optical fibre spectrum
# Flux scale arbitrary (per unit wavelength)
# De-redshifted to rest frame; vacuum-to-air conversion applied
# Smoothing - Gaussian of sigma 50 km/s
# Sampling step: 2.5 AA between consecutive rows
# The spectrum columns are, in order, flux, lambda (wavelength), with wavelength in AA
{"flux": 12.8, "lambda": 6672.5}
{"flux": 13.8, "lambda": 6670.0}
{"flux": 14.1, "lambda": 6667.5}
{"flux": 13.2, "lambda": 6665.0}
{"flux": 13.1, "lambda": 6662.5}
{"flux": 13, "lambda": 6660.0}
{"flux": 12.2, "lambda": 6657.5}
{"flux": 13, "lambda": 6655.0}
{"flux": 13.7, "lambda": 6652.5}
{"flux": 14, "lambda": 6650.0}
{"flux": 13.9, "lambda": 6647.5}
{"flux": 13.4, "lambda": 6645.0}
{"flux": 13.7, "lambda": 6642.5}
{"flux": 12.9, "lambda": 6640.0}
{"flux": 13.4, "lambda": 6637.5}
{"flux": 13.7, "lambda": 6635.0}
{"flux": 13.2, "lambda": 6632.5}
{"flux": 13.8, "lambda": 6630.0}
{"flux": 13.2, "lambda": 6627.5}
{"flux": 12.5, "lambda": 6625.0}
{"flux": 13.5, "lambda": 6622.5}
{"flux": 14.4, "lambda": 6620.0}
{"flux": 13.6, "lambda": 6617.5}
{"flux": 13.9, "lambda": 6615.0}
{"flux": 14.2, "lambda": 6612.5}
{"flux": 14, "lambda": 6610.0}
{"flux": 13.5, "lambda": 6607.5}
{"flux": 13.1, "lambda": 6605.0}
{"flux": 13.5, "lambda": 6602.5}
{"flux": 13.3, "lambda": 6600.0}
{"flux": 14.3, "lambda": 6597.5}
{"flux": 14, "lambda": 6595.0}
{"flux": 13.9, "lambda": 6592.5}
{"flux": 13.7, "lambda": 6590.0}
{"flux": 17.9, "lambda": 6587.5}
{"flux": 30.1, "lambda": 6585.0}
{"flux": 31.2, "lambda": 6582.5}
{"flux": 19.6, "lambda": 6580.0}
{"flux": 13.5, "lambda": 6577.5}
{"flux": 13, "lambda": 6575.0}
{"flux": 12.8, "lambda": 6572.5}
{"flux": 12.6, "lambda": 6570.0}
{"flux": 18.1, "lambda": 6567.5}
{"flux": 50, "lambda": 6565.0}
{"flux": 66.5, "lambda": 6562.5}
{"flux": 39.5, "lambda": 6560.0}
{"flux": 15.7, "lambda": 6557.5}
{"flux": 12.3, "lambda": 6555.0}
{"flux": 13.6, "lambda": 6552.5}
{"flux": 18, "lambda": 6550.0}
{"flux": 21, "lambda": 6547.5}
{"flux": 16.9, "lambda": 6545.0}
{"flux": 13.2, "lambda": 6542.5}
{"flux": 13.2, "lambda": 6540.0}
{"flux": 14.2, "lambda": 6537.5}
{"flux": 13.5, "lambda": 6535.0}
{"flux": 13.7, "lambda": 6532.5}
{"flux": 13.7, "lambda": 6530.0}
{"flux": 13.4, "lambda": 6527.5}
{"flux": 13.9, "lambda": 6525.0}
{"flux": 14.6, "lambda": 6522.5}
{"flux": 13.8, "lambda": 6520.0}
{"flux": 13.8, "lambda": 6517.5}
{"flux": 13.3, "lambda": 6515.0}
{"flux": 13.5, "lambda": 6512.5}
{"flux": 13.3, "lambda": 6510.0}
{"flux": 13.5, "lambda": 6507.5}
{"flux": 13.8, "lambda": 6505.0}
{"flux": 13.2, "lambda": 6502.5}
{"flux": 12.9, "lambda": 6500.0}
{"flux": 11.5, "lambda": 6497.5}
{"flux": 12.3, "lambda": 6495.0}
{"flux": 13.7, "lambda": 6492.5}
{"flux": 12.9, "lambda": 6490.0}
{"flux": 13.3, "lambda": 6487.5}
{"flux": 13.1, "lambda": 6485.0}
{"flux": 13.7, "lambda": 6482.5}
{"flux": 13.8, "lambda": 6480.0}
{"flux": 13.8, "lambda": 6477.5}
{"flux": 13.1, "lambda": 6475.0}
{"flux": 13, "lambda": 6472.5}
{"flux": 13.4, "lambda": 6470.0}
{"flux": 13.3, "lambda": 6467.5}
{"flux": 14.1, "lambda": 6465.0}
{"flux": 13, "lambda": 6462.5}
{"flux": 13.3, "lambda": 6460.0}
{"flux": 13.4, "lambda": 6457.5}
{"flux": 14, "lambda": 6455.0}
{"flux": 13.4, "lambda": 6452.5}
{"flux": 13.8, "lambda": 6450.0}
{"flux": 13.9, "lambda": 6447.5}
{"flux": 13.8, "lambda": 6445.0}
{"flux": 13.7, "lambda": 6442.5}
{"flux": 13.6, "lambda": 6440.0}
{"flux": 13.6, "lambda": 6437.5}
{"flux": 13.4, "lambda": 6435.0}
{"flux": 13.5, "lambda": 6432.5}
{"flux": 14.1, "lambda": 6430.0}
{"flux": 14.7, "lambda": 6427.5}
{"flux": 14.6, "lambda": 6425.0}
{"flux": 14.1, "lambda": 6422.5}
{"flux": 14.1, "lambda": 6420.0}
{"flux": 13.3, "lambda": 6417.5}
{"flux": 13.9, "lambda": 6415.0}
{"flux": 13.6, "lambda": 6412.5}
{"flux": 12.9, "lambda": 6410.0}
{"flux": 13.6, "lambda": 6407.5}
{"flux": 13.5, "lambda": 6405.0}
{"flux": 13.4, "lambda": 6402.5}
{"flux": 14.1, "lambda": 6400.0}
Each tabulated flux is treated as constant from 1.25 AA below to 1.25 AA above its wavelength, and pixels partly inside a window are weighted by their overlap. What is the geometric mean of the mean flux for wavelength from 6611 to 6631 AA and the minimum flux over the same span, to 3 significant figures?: 13.1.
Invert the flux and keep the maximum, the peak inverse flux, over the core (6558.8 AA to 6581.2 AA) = 0.0794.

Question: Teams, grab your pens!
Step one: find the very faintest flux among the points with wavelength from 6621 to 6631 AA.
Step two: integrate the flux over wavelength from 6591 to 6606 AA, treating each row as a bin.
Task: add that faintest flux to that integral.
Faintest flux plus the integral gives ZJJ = 218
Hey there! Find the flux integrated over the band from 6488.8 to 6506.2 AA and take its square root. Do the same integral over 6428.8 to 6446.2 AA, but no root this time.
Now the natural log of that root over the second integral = -2.8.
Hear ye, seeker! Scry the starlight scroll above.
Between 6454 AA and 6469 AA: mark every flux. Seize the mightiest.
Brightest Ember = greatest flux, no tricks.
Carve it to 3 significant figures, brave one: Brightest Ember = 14.1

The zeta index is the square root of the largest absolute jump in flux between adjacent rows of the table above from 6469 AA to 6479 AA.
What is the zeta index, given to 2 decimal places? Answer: 0.84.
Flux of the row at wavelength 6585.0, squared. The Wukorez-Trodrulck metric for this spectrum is 906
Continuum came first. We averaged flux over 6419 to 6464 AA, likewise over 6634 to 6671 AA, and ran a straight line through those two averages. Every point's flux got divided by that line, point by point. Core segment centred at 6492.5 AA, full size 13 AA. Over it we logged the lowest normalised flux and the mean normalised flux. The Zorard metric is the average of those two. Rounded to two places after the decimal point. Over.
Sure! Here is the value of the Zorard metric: 0.89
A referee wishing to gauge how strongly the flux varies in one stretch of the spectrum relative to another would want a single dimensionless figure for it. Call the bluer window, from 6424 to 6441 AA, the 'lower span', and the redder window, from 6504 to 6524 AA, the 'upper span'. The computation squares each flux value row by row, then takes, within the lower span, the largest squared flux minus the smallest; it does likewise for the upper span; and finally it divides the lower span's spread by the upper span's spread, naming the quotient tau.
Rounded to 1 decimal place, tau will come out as 1.0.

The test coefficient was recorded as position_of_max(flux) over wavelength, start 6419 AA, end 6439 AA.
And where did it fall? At 6427.5 AA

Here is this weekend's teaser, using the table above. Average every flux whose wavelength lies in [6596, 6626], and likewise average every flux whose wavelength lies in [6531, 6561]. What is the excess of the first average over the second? -3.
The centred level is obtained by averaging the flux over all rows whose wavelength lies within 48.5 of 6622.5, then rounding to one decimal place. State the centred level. 14.7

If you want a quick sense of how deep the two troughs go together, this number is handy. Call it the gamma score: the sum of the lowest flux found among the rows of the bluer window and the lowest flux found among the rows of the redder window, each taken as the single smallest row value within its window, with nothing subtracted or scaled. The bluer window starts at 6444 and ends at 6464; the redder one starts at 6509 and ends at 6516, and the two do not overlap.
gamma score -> 26.3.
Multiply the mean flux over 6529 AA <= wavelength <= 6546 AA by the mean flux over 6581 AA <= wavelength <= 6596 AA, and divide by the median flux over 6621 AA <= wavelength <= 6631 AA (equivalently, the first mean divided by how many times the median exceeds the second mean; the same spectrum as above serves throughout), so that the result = 21.2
